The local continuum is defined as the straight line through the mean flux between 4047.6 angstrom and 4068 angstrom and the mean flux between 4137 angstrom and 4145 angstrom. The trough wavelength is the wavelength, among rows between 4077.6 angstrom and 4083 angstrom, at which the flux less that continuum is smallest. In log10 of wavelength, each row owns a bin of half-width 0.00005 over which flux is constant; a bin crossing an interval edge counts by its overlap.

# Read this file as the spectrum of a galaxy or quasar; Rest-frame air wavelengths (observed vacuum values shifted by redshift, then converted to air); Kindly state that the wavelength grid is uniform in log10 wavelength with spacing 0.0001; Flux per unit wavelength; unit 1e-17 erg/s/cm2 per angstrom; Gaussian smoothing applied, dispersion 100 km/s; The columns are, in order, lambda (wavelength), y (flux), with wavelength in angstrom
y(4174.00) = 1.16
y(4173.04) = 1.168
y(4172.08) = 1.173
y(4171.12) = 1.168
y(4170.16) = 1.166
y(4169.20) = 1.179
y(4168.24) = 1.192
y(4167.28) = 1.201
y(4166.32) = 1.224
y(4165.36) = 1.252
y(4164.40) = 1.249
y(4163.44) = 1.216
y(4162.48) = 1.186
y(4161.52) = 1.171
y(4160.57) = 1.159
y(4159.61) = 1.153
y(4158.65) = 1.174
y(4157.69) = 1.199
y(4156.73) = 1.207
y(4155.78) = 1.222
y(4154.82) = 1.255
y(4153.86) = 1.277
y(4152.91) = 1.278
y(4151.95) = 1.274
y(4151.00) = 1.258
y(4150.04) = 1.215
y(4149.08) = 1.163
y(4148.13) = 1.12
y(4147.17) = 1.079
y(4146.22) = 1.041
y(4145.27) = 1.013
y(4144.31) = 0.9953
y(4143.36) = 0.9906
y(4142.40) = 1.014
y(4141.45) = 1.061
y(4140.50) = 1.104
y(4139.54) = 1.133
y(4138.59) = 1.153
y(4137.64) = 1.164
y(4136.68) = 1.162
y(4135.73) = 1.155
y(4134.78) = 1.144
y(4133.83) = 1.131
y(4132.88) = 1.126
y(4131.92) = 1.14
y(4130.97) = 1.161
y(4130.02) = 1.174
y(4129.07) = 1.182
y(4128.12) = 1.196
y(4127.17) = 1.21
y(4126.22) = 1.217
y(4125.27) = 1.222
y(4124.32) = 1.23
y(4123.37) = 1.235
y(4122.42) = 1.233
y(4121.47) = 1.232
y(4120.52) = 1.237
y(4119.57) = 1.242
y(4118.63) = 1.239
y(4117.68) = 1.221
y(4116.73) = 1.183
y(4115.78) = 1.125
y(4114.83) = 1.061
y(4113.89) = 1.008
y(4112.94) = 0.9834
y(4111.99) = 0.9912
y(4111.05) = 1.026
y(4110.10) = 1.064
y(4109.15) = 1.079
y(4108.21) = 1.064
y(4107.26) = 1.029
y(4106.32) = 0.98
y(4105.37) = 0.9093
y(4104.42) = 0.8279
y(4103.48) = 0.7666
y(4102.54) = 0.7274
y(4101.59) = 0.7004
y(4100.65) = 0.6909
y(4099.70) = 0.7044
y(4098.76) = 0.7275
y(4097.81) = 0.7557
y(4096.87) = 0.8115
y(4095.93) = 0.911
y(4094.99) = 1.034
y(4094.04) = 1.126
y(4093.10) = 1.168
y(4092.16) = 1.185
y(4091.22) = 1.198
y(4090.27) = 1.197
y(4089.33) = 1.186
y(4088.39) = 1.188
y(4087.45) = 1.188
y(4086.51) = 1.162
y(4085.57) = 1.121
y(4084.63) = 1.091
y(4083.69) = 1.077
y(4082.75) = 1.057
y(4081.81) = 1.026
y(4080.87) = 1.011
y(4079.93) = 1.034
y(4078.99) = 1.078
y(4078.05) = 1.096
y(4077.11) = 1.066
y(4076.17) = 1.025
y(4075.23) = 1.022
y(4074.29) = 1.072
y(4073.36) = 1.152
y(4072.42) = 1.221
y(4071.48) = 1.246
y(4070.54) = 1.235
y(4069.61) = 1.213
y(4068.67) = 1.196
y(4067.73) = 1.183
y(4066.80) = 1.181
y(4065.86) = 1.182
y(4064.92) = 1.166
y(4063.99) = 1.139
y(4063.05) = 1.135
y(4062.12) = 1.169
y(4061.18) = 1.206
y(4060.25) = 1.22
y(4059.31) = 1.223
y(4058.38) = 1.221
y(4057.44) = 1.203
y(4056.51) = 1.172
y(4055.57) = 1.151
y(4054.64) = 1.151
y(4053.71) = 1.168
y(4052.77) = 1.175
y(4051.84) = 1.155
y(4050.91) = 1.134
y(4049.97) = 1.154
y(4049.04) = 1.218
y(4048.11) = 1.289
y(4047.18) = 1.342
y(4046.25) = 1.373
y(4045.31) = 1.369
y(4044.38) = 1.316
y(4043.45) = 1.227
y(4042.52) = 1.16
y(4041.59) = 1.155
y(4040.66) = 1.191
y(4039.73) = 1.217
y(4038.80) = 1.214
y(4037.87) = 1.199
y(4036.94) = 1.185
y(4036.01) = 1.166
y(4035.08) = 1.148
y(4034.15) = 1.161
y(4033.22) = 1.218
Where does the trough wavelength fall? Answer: 4080.87 angstrom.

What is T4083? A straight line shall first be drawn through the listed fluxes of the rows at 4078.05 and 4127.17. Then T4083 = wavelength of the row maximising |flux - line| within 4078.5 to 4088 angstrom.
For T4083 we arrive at 4080.87 angstrom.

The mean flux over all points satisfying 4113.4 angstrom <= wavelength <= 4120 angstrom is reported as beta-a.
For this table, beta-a 1.15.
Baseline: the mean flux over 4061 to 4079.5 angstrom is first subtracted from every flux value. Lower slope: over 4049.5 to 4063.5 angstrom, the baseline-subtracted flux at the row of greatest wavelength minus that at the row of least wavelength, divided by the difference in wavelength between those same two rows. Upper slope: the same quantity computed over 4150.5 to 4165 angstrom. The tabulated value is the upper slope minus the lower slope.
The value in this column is 0.001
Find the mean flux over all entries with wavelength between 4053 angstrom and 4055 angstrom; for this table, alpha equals 1.16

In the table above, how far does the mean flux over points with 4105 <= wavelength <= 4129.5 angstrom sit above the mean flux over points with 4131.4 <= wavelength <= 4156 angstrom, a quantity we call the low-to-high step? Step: -0.01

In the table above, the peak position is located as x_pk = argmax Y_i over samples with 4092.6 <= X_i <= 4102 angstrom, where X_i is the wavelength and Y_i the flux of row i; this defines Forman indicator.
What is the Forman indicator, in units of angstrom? 4093.10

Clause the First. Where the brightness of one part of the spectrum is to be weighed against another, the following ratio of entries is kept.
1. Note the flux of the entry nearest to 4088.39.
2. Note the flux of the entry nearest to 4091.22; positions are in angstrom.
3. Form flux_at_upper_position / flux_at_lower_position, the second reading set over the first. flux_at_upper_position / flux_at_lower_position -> 1.01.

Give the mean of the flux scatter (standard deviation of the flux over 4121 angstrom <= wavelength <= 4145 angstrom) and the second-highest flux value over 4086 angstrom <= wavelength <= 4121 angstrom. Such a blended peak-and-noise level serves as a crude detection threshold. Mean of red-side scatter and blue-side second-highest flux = 0.655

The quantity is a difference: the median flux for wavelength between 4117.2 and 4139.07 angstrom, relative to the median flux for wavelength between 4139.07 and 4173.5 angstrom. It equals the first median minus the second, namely 0.02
